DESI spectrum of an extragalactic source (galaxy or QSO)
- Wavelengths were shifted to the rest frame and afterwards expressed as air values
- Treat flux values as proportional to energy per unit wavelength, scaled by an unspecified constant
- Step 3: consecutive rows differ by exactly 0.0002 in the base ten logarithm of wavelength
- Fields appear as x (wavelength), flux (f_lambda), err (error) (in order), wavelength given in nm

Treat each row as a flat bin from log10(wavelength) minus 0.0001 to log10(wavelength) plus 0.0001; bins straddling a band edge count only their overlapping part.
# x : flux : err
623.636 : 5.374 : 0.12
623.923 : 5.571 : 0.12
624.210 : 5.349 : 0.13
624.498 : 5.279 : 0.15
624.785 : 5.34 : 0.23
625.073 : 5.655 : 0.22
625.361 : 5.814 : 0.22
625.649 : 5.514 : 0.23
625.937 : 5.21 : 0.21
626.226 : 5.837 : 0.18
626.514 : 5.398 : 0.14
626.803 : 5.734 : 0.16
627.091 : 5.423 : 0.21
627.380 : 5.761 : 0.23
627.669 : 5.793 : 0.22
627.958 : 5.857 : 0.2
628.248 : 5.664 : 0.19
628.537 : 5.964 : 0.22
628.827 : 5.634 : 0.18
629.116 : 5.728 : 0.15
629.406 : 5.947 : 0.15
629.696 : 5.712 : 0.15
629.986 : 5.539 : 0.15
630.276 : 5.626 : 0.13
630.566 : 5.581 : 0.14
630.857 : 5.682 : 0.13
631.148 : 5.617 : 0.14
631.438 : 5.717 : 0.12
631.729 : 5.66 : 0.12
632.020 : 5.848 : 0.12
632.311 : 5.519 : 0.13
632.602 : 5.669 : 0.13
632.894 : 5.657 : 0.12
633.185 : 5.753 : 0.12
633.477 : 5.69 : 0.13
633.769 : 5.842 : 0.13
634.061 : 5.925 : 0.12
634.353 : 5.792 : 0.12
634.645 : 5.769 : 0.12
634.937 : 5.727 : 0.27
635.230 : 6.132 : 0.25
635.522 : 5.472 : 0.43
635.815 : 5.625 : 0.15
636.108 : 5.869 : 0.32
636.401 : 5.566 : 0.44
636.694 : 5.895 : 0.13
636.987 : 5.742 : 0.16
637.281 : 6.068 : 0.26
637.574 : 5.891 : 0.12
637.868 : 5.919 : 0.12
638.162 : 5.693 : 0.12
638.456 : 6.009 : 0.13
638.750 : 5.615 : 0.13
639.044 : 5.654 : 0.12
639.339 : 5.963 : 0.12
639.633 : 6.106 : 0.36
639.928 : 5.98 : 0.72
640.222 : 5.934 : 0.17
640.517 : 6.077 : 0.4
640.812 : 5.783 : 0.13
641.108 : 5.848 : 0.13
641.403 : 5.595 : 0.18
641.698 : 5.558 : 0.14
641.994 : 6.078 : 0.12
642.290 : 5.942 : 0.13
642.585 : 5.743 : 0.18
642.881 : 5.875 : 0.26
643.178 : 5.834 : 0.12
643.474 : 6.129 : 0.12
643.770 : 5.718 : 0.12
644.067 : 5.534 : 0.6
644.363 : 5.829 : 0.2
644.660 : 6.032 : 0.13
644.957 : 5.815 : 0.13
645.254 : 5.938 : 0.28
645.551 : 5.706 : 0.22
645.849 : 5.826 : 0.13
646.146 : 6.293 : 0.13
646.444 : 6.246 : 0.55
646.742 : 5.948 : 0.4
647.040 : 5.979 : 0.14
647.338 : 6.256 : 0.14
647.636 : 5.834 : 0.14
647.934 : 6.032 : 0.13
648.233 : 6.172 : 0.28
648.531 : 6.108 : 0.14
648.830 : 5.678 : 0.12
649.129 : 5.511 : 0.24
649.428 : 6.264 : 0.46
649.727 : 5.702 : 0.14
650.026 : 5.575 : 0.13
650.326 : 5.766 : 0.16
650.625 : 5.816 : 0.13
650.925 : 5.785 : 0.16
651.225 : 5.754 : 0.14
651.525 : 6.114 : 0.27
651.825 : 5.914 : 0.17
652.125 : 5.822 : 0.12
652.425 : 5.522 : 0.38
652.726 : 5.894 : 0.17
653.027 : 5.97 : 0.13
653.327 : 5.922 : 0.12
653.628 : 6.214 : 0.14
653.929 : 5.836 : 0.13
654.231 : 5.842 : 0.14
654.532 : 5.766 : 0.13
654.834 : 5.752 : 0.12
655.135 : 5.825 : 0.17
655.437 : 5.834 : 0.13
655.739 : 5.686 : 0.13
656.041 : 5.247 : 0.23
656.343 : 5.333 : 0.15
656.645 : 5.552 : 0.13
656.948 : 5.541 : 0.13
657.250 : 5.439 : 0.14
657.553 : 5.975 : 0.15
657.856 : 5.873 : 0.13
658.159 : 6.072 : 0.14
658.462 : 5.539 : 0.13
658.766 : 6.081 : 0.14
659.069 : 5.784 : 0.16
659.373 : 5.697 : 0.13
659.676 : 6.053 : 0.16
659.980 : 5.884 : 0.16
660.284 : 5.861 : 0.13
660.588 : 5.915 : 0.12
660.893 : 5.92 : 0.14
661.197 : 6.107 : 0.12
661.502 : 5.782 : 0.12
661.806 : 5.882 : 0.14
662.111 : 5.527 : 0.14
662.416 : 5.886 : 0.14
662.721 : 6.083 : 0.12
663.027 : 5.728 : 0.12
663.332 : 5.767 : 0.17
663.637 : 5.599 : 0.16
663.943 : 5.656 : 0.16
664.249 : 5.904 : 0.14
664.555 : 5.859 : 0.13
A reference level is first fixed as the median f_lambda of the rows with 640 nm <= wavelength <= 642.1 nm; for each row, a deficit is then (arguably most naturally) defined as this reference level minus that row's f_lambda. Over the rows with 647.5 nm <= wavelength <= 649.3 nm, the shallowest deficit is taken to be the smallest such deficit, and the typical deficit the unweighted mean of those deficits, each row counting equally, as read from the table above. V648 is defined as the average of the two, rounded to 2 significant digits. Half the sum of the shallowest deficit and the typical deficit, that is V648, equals -0.18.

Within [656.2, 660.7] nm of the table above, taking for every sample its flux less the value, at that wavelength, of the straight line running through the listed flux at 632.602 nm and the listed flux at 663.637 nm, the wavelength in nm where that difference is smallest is 656.343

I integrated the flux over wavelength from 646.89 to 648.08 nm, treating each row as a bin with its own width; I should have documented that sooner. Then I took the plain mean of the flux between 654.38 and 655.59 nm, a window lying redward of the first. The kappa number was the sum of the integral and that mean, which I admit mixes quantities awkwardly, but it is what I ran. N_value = 13.0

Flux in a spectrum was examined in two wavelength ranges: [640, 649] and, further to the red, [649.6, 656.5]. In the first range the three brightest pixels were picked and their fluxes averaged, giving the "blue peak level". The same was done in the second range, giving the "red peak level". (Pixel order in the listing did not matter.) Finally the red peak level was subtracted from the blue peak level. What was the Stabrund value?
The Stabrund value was 0.2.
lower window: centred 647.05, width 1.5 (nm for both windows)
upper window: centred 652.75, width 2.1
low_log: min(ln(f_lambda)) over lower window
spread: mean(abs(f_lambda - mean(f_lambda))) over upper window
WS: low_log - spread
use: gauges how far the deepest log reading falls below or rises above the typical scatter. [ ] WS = 1.64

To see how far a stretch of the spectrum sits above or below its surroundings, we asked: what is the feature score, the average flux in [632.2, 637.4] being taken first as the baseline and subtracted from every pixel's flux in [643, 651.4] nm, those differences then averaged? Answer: 0.13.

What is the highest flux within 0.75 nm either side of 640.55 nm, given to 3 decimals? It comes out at 6.077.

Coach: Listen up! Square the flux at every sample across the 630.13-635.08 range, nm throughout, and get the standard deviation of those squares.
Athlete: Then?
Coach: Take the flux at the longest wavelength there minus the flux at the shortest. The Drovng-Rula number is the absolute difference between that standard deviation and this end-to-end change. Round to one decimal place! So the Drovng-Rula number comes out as 1.1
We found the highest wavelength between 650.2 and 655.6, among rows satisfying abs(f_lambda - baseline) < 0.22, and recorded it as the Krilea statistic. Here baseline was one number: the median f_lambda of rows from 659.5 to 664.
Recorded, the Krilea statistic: 655.437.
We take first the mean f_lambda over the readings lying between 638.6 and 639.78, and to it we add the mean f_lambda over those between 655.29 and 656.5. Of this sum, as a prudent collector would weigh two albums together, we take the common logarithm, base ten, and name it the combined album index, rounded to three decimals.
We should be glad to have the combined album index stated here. 1.055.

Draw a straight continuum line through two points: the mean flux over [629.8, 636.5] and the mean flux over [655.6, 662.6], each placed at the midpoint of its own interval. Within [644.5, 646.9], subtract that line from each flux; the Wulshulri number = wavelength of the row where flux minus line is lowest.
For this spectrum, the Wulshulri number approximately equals 645.551 nm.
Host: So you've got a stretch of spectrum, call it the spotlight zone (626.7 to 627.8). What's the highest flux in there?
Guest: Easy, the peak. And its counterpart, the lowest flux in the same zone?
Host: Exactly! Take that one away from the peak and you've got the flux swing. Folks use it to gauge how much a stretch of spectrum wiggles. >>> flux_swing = 0.37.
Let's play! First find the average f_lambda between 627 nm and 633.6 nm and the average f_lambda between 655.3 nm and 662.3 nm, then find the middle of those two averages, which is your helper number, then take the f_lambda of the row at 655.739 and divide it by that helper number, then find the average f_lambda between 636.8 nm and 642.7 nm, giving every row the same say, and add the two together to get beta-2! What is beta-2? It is 6.85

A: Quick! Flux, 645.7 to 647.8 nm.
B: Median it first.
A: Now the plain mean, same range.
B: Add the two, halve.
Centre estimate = 6.02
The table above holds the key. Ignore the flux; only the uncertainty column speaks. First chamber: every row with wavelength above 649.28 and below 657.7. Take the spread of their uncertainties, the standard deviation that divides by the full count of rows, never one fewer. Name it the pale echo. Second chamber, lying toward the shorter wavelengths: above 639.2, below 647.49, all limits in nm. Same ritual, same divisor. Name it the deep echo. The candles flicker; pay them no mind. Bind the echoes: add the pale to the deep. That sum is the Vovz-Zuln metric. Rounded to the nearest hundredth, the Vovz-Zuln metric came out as 0.24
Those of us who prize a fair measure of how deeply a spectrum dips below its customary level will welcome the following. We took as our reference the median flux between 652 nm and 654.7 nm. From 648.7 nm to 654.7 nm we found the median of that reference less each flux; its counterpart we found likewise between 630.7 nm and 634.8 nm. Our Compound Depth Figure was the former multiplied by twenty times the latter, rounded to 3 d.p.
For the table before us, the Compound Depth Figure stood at 0.064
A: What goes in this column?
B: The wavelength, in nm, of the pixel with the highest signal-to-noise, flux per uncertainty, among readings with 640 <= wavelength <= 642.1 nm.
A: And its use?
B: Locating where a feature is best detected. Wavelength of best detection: 641.994 nm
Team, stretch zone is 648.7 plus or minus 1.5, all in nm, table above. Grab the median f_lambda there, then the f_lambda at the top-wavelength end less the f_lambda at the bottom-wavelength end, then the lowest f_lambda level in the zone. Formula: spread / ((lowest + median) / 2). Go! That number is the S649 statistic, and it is -0.12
